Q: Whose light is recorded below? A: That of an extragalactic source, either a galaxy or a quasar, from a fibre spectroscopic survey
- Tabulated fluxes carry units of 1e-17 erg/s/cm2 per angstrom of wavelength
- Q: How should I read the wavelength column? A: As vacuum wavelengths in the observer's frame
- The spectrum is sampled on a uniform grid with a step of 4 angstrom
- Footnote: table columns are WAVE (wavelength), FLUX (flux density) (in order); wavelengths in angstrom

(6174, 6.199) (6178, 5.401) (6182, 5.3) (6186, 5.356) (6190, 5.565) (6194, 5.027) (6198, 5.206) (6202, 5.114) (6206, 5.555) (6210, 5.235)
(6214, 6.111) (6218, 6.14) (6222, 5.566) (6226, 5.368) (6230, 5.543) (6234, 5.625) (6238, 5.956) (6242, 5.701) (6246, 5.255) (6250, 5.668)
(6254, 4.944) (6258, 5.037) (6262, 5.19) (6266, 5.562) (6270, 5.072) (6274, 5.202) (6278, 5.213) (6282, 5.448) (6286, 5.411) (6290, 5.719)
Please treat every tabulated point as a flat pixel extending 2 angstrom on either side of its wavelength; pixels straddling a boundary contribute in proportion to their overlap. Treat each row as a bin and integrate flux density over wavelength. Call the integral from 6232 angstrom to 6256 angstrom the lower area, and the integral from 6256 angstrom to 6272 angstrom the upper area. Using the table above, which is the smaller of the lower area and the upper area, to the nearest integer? 83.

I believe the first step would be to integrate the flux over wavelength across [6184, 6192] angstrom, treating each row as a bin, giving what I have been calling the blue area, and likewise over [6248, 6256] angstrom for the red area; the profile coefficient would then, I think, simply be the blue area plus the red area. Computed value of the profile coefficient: 86.1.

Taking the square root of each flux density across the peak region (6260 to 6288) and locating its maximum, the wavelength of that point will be 6266 angstrom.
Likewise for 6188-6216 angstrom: 6214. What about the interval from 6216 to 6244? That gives 6218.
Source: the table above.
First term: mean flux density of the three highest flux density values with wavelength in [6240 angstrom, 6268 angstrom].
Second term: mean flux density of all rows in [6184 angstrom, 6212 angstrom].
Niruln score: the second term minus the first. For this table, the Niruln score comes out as -0.35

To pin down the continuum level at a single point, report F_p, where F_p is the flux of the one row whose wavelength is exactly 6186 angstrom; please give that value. 5.356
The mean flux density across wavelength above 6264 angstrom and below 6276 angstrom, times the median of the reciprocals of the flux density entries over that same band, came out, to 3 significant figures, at 1.01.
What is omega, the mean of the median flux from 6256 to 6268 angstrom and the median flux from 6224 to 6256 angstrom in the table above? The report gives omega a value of 5.39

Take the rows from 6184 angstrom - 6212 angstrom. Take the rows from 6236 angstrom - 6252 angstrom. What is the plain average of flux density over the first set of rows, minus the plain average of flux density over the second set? -0.35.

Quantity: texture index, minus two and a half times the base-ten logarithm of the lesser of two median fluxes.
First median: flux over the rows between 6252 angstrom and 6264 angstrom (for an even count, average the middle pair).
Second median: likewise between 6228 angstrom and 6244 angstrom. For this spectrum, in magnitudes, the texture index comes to -1.76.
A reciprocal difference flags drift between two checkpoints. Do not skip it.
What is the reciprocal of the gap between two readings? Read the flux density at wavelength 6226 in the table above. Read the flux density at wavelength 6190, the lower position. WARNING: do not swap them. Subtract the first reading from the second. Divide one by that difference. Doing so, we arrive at 5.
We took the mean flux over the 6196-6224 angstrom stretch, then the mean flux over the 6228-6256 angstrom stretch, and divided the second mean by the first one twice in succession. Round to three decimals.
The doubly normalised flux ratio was 0.179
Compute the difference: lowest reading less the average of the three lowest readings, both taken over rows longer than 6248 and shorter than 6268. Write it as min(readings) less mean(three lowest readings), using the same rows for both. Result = -0.11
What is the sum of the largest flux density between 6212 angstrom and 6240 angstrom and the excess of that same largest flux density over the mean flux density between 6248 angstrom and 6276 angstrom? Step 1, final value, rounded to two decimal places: 7.04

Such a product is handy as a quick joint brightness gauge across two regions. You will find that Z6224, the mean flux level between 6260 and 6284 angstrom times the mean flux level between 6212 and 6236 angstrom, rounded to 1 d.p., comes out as 30.2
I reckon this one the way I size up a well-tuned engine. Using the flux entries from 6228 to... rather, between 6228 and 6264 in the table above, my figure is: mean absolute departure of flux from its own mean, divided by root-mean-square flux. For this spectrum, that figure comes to 0.05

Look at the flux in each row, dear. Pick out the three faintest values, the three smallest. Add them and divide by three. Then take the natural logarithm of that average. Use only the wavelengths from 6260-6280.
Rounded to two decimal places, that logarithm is 1.64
